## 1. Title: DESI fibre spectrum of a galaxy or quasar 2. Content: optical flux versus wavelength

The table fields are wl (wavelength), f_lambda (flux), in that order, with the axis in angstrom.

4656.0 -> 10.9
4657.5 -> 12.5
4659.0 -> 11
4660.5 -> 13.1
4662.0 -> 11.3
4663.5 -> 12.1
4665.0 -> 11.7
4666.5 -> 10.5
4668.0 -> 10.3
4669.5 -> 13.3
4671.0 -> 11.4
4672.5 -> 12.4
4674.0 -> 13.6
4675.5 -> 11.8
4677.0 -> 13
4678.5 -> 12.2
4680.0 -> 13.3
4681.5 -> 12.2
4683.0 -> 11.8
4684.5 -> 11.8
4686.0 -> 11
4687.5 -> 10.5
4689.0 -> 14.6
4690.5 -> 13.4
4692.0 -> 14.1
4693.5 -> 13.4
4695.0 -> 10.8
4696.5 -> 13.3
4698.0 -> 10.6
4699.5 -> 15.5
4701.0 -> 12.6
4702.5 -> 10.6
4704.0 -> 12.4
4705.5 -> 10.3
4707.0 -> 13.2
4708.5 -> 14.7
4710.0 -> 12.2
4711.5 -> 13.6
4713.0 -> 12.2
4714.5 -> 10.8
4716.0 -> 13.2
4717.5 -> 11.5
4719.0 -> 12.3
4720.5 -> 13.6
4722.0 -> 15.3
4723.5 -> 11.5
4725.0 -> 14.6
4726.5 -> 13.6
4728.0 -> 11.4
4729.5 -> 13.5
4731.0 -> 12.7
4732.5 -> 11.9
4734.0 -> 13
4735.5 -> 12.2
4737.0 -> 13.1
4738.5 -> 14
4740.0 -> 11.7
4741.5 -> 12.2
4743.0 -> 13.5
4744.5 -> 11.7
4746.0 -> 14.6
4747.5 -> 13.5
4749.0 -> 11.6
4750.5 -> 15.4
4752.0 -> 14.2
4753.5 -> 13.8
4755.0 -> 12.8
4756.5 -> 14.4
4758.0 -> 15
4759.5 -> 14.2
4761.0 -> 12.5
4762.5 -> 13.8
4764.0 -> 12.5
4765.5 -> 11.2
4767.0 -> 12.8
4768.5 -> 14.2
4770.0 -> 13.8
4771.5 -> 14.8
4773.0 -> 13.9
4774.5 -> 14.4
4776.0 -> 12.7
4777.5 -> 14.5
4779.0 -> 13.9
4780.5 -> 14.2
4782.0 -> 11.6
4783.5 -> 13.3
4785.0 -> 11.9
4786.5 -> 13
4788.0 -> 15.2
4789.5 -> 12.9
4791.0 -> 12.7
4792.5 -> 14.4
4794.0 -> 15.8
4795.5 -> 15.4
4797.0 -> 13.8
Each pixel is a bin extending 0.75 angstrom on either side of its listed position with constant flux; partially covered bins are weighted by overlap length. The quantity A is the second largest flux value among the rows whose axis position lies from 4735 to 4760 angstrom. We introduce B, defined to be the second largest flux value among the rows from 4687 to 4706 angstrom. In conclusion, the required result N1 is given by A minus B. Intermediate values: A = 15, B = 14.6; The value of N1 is 0.40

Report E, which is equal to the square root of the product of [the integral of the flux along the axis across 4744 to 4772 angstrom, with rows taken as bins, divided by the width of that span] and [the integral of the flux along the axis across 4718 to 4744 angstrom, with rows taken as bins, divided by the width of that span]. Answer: 13.22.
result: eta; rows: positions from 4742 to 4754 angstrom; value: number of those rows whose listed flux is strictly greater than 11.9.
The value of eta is 6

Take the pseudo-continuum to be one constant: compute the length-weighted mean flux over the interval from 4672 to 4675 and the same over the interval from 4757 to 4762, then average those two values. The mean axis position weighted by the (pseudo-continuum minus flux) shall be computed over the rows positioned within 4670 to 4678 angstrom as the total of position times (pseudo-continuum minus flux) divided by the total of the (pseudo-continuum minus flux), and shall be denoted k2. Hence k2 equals 4673.2 angstrom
